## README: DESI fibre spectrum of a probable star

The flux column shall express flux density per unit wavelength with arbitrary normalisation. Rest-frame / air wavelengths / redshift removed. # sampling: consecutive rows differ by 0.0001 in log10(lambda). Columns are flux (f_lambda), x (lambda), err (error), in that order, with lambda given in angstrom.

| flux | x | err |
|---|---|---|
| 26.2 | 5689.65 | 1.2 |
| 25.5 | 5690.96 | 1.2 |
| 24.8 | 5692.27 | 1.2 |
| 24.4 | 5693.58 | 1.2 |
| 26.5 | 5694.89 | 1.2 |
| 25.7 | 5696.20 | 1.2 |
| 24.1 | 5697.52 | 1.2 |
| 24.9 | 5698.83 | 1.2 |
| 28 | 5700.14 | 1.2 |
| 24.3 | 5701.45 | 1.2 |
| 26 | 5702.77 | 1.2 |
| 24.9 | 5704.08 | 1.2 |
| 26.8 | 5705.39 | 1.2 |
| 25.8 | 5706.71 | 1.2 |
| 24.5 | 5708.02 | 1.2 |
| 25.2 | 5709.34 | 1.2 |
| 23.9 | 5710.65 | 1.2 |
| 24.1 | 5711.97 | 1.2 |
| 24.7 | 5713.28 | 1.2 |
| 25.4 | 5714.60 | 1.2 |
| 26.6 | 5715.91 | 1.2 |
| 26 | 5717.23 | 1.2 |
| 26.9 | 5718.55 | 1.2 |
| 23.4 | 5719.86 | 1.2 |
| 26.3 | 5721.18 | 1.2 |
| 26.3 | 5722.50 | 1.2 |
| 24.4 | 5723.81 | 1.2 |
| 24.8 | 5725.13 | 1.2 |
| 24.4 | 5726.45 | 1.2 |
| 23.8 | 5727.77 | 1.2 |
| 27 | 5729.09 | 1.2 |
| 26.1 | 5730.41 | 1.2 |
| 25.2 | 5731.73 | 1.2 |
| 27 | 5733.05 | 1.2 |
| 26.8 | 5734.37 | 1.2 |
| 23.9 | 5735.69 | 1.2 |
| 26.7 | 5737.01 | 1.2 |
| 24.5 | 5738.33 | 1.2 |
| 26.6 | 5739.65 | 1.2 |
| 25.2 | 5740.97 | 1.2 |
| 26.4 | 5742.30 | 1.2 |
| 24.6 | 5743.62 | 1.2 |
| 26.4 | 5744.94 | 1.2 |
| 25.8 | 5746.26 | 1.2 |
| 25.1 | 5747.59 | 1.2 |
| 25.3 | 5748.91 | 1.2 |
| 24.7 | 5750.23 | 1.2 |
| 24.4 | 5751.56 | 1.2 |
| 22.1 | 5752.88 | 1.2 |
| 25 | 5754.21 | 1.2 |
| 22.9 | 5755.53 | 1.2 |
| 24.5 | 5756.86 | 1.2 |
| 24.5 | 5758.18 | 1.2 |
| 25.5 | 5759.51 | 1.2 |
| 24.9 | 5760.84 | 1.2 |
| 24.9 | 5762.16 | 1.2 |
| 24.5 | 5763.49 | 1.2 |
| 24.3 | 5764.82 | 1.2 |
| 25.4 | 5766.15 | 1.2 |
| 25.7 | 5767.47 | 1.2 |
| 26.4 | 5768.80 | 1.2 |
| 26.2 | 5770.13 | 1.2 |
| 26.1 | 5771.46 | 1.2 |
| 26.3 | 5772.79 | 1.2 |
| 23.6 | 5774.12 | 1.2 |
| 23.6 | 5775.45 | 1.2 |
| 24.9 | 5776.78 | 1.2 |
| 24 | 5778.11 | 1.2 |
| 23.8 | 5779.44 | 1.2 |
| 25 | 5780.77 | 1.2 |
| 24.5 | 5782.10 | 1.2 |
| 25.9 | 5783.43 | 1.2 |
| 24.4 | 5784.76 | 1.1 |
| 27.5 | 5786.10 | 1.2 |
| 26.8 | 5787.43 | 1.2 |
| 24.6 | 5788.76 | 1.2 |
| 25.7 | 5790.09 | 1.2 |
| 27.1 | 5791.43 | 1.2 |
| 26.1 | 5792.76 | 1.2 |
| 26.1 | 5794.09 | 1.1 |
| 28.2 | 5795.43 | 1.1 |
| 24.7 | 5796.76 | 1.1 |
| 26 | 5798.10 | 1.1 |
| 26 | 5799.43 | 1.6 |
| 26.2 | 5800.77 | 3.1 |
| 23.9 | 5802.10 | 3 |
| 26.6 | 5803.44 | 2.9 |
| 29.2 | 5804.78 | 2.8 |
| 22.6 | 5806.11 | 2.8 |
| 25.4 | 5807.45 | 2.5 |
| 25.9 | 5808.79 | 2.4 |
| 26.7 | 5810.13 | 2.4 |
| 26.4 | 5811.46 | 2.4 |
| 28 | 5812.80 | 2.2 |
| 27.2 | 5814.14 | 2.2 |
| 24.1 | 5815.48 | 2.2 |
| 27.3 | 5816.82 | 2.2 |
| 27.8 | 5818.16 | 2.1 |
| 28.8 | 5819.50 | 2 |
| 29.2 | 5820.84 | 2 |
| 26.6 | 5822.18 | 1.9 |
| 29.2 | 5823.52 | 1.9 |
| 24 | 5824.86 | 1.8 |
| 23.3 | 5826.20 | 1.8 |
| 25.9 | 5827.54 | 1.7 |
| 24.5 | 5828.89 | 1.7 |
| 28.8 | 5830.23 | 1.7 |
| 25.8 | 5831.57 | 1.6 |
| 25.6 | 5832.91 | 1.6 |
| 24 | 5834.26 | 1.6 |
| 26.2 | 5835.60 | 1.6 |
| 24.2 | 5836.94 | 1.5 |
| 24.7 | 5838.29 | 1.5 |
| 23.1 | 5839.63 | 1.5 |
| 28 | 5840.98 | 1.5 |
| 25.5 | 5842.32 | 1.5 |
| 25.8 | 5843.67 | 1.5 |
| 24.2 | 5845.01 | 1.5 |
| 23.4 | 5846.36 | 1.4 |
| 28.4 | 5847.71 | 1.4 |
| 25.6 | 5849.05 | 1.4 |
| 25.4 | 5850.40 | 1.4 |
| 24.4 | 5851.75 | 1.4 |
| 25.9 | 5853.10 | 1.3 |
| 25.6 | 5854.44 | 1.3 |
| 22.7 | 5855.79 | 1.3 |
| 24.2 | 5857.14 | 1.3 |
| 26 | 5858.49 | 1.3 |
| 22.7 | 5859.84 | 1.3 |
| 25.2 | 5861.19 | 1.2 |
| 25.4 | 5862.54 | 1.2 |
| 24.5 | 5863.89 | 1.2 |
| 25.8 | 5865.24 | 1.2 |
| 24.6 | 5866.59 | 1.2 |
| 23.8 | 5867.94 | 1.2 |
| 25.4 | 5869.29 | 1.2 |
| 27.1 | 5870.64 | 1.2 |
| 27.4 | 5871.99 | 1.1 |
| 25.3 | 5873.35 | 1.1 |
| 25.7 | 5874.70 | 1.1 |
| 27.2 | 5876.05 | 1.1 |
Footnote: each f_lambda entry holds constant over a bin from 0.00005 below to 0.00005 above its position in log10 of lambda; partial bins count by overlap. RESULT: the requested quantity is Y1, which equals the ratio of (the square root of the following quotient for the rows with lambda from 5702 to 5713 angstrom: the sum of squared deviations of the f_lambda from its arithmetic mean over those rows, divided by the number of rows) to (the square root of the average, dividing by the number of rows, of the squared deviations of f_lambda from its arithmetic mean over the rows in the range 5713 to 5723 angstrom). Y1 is 0.86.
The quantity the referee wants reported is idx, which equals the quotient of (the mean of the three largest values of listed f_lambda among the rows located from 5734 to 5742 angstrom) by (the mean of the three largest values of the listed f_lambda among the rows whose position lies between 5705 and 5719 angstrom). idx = 1.00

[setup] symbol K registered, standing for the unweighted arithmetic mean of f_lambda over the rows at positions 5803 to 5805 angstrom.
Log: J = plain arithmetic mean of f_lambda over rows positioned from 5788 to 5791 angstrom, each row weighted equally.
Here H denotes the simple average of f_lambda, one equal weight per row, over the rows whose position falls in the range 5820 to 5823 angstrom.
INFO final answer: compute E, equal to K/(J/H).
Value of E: 31.0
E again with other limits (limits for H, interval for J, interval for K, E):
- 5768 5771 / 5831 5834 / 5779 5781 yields 25.0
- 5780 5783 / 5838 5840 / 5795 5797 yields 27.4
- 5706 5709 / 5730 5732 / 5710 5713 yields 23.5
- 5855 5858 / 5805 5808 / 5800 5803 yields 24.5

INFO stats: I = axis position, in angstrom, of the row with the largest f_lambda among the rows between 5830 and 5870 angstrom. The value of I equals 5830.23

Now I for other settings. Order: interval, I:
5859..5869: 5865.24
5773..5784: 5783.43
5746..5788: 5786.10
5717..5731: 5729.09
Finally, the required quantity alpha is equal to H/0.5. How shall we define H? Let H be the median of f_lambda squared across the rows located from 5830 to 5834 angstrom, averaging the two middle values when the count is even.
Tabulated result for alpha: 1331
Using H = 666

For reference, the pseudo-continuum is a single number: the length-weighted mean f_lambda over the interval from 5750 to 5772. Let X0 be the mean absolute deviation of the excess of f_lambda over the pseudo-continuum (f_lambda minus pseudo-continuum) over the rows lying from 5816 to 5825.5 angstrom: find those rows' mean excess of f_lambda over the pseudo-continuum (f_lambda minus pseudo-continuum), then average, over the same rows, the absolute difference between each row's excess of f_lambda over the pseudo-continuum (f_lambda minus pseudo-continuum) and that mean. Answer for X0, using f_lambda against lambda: 1.4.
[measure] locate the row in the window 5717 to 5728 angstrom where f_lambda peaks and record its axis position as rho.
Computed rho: 5718.55 angstrom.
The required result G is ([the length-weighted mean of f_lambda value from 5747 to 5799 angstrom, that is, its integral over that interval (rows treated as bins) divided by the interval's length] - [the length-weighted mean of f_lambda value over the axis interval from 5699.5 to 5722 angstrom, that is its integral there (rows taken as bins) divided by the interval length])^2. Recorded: 0.08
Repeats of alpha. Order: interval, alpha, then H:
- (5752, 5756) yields 1049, 524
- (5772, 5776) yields 1114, 557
